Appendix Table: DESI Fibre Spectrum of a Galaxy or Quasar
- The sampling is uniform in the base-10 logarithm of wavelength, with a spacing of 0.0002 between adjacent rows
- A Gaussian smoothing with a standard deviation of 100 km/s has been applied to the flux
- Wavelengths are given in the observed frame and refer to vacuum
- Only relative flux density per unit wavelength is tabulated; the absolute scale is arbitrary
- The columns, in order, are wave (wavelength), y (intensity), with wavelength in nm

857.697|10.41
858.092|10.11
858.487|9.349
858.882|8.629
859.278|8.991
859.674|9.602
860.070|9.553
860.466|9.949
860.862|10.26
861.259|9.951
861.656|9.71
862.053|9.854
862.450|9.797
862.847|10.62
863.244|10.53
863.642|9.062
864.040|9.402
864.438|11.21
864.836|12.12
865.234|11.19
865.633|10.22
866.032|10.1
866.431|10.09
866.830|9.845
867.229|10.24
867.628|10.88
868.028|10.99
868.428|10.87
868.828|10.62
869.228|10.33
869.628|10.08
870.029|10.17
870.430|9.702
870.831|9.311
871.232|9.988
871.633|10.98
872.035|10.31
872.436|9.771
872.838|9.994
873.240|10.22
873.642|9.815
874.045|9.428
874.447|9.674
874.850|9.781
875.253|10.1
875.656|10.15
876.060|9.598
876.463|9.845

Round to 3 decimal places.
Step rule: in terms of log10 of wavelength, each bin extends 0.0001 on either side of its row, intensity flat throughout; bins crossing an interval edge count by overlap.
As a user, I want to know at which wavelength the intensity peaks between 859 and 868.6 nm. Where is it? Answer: 864.836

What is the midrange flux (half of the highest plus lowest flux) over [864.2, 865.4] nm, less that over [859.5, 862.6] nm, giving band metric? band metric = 1.7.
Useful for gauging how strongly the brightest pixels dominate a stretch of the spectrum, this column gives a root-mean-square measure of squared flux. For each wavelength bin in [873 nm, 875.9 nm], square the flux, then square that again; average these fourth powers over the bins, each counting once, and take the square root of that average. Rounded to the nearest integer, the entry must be 98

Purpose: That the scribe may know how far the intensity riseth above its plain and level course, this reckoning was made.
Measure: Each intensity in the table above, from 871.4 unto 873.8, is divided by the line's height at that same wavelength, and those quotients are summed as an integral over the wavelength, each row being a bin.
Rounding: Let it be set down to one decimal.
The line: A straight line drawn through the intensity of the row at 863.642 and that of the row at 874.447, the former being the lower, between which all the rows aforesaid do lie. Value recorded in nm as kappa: 2.6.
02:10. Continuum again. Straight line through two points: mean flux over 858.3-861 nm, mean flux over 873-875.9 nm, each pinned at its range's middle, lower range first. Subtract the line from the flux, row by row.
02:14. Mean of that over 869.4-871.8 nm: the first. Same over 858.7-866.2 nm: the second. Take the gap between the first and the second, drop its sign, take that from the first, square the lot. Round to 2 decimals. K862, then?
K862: 0.00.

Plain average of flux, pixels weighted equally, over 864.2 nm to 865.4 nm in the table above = 11.5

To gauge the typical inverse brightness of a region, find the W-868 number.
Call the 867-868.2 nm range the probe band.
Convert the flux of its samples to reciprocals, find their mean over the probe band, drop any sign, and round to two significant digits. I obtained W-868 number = 0.094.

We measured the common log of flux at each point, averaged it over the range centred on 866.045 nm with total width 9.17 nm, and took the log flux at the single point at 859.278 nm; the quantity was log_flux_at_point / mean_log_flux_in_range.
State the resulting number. 0.94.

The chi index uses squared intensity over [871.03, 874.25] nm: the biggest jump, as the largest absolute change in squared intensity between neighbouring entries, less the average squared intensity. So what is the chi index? -81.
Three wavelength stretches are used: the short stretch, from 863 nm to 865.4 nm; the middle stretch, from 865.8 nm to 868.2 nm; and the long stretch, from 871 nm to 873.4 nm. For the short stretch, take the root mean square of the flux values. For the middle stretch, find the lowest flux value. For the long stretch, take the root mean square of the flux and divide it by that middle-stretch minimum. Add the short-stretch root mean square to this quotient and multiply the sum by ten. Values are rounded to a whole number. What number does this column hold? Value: 117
